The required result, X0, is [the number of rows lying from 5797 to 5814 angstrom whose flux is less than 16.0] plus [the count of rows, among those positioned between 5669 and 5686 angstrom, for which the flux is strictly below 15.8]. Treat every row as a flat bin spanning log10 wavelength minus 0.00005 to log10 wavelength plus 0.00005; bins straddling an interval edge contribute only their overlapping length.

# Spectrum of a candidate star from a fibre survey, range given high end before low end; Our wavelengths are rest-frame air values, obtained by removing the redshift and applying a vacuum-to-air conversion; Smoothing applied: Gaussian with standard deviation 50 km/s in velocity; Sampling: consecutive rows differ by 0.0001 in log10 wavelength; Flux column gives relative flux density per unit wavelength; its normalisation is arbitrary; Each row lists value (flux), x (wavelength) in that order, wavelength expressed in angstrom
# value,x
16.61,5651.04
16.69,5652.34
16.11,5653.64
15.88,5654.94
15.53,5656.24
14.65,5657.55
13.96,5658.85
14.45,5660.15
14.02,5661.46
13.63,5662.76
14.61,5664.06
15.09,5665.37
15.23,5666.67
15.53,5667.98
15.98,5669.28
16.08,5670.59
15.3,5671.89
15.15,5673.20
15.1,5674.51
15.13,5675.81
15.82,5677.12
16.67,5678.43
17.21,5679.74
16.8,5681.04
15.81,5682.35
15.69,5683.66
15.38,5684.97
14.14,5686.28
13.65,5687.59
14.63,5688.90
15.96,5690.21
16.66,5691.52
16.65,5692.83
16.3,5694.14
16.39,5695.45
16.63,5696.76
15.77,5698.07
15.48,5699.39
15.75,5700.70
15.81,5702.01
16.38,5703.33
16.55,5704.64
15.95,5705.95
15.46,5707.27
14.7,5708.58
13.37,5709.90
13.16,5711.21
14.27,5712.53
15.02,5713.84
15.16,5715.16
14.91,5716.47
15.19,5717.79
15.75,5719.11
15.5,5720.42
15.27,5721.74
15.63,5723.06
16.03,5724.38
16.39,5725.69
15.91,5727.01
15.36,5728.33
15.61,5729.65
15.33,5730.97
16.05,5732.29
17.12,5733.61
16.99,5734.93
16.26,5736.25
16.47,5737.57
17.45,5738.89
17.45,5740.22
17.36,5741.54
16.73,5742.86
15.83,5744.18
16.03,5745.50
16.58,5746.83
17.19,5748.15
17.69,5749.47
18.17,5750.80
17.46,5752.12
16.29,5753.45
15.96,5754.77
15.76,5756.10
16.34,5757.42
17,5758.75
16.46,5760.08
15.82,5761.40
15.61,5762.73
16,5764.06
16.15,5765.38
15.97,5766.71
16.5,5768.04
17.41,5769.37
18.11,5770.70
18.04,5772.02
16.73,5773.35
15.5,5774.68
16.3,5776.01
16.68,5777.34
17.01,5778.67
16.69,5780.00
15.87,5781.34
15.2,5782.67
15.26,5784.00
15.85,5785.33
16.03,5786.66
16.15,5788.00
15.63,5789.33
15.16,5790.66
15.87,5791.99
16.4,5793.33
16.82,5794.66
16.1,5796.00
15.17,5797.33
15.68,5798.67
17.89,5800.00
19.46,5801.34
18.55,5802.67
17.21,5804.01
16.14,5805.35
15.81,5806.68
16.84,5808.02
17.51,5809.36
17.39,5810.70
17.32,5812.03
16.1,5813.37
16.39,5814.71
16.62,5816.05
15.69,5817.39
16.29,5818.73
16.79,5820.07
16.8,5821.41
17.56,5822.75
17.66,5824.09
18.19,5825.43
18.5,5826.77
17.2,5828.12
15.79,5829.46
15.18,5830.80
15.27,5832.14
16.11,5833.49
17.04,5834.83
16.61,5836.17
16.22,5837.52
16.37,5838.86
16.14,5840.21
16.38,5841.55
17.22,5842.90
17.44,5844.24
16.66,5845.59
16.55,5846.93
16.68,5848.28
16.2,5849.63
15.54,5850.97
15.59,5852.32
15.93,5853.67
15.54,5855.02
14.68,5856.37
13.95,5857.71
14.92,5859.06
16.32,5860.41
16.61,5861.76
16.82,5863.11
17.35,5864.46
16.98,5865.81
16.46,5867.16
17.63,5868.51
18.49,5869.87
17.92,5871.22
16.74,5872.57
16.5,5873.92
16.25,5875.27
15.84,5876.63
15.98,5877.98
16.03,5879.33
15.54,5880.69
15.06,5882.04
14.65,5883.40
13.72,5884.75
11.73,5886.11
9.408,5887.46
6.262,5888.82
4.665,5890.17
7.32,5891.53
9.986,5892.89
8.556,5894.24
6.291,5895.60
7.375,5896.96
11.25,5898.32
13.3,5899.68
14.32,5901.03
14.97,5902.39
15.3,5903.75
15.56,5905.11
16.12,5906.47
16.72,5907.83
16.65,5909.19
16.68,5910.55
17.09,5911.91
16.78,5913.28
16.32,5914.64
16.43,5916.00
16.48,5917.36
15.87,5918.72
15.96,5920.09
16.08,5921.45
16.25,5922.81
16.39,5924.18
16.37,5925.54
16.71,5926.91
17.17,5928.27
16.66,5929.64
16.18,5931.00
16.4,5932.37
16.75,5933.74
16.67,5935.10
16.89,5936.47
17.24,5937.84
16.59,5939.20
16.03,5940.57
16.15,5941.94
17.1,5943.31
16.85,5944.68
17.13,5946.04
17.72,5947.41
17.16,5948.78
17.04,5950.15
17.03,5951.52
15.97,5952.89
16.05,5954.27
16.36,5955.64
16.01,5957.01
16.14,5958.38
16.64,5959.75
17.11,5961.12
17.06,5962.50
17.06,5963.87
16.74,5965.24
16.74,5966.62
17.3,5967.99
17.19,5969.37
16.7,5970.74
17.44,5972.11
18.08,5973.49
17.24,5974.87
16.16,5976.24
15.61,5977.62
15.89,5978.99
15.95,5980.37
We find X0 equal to 9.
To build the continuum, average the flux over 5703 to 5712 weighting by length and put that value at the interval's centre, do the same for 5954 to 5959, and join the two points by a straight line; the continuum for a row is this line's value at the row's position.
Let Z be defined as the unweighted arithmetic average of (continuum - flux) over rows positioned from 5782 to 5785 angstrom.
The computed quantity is 0.1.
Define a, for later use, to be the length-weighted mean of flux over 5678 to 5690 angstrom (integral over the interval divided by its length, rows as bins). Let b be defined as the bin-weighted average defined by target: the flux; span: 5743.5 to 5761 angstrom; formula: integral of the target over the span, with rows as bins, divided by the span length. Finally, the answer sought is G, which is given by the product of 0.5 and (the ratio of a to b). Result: 0.47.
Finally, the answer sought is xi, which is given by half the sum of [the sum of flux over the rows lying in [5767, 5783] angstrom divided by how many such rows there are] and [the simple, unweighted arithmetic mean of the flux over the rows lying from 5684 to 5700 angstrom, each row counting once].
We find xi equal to 16.2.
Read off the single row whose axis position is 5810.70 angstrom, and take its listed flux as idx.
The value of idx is 17.39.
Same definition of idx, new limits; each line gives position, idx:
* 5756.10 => 15.76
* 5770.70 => 18.11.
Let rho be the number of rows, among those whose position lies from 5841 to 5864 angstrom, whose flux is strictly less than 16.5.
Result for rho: 10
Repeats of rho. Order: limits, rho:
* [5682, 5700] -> 11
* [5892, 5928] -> 20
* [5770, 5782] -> 3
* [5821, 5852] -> 10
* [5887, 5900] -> 10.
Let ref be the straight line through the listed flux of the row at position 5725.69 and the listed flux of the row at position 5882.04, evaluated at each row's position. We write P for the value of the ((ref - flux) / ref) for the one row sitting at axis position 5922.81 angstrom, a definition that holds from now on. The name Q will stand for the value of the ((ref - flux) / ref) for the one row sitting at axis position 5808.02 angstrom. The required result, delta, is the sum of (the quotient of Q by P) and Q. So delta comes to 0.6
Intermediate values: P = -0.104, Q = -0.07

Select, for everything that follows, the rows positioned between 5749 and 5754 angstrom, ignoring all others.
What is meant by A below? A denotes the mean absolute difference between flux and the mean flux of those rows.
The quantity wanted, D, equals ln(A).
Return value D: -0.59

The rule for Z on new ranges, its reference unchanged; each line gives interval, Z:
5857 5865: -0.3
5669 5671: -1.2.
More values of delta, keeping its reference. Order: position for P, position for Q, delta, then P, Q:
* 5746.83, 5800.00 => 5.8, -0.023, -0.14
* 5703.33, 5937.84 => -15.3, 0.012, -0.18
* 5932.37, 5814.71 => 0.4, -0.121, -0.05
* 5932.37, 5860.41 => 0.5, -0.121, -0.07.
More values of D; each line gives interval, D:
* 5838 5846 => -0.87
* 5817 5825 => -0.61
